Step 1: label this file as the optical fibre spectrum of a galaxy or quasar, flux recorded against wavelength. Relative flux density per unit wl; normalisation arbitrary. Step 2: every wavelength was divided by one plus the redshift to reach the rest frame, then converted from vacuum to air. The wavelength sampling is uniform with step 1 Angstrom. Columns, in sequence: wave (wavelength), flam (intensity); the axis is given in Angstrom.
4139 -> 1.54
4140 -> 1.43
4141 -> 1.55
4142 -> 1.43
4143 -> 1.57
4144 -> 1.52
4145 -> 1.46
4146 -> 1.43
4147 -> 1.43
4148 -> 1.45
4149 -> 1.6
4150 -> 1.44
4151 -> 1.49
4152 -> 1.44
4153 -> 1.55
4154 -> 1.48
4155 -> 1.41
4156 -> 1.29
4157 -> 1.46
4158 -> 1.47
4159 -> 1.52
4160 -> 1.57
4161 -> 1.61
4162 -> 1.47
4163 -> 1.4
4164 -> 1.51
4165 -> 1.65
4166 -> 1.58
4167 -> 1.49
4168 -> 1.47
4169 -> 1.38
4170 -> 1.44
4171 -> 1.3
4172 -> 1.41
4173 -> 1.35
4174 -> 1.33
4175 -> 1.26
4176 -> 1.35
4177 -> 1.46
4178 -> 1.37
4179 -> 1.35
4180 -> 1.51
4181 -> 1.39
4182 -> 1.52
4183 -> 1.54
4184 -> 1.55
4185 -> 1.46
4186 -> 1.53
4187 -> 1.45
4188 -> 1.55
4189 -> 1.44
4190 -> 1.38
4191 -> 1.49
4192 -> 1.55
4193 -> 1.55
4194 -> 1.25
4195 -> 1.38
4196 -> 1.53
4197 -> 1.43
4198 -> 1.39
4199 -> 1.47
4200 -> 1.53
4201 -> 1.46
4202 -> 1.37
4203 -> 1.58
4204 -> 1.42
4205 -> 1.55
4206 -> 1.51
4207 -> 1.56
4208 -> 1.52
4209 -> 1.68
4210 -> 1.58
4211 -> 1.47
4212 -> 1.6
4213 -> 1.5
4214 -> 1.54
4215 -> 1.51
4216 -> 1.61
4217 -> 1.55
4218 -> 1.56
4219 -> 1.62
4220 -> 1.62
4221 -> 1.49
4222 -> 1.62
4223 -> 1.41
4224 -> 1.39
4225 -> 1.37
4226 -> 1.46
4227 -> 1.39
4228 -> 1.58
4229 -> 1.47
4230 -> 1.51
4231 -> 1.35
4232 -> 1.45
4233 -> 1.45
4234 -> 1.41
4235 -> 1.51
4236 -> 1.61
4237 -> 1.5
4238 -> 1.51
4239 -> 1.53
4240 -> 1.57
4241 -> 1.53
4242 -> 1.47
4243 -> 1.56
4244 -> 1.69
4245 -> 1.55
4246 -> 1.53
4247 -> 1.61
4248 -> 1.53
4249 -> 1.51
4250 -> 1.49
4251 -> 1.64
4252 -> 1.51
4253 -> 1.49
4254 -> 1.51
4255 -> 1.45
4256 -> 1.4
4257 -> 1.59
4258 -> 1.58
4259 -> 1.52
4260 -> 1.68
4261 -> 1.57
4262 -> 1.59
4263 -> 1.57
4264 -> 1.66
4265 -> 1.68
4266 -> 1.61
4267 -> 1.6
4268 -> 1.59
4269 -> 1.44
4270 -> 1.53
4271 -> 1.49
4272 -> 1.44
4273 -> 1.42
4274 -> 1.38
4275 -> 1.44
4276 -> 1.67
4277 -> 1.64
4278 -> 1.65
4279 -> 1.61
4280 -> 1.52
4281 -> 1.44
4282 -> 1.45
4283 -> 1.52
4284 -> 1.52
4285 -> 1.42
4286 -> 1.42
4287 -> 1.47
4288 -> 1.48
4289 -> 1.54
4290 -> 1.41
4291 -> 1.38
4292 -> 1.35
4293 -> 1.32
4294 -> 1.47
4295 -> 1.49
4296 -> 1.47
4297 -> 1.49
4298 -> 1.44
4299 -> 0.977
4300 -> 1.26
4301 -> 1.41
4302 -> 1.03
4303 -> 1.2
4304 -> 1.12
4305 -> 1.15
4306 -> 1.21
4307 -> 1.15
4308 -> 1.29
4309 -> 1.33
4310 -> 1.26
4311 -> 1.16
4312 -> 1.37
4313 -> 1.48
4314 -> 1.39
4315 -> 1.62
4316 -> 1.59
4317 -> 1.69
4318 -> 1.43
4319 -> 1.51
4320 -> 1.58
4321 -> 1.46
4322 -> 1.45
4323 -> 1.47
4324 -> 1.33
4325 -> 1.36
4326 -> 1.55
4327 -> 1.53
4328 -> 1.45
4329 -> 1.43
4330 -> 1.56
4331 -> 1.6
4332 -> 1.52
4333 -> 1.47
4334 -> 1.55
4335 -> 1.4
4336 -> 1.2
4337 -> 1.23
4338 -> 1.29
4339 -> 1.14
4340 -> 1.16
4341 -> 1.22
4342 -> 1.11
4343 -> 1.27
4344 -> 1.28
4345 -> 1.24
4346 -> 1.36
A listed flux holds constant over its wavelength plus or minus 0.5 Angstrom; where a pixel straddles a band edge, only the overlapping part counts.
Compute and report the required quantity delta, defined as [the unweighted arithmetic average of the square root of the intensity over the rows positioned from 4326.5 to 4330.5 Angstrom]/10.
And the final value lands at 0.122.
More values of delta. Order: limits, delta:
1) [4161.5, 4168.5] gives 0.123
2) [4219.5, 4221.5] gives 0.125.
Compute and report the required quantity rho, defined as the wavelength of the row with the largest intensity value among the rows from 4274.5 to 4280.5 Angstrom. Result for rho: 4276 Angstrom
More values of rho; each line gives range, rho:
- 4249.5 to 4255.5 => 4251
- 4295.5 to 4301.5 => 4297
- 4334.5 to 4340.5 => 4335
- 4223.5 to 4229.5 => 4228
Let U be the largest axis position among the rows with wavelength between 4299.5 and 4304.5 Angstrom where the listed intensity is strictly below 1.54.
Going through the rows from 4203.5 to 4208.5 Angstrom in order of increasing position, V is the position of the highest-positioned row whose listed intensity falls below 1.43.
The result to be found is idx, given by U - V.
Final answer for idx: 100 Angstrom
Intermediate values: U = 4304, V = 4204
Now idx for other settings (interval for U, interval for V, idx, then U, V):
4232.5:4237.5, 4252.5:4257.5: -19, 4237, 4256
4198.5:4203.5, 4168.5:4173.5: 29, 4202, 4173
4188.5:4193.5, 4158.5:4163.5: 28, 4191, 4163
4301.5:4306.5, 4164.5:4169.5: 137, 4306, 4169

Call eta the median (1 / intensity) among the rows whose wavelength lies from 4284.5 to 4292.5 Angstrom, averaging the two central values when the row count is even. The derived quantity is 0.704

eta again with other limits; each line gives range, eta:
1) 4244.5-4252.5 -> 0.654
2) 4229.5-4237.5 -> 0.678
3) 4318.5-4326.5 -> 0.683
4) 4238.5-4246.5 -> 0.649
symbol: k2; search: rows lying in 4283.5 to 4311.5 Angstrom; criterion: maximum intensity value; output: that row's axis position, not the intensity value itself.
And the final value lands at 4289 Angstrom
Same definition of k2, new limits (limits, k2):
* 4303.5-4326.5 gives 4317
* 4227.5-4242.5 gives 4236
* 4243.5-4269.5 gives 4244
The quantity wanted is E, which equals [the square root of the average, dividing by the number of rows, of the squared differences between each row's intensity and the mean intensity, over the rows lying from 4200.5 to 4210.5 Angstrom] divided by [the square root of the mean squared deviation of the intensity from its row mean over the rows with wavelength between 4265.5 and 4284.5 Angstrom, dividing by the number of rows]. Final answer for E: 1.0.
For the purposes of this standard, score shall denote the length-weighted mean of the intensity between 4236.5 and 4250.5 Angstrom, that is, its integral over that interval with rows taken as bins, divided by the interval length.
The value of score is 1.54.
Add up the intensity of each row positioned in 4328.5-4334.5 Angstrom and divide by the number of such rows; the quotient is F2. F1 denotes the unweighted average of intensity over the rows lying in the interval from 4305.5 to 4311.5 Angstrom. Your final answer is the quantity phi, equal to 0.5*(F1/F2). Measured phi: 0.405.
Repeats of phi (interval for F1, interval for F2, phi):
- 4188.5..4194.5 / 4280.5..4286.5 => 0.494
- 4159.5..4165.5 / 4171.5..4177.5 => 0.564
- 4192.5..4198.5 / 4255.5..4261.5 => 0.457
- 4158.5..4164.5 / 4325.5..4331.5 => 0.498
